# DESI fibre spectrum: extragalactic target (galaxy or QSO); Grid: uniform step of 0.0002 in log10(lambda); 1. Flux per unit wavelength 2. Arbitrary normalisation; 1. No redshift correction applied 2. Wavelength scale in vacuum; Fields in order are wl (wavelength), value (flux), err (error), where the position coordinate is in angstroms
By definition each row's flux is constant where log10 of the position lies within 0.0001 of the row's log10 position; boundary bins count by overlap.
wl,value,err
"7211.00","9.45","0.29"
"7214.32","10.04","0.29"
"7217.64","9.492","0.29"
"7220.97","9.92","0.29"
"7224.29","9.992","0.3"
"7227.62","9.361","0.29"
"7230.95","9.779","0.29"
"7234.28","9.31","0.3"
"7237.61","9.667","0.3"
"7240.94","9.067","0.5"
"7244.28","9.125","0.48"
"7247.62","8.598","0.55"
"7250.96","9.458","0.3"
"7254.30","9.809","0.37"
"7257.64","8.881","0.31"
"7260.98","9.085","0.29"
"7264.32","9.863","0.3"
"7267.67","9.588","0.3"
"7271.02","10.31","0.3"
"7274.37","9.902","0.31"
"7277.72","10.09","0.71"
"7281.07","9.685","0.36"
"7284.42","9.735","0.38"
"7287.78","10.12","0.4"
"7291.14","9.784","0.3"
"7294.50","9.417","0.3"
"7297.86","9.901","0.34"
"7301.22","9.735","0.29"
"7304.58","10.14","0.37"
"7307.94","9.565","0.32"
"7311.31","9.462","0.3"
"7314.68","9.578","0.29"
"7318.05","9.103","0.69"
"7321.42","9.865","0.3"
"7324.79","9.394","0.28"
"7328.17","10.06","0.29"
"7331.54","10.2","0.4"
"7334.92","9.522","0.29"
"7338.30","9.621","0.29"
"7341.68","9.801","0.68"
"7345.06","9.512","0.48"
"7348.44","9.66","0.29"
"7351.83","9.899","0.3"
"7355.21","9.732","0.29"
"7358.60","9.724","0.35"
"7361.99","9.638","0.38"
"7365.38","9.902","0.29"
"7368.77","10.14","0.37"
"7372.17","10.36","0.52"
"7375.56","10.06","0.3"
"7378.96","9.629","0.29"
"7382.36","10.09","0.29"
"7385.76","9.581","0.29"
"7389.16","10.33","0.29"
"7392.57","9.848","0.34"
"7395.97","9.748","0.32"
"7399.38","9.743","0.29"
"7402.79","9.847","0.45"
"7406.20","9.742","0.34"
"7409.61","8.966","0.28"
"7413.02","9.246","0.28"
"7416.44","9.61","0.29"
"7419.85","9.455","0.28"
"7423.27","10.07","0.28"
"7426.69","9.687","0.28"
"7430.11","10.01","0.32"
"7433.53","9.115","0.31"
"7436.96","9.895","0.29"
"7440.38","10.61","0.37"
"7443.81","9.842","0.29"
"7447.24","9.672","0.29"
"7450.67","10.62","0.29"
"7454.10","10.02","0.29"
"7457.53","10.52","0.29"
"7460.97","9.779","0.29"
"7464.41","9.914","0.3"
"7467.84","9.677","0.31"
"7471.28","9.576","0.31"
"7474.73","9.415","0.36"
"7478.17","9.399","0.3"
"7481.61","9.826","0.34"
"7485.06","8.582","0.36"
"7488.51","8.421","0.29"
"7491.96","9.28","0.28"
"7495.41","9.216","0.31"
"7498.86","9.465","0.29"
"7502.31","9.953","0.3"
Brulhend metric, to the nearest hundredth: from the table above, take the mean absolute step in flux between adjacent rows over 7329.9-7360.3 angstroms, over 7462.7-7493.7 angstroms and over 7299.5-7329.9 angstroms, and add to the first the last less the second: 0.27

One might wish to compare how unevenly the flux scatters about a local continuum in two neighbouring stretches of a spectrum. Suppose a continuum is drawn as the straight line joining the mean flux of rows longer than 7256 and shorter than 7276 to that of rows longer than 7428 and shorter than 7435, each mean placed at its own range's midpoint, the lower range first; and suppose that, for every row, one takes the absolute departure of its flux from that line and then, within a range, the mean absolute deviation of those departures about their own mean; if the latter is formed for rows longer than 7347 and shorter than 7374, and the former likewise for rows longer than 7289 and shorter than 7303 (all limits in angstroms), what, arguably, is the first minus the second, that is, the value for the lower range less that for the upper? -0.14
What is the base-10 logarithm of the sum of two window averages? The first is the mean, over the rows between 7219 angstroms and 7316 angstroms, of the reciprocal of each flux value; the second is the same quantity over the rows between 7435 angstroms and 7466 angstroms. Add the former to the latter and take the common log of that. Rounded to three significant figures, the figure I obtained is -0.692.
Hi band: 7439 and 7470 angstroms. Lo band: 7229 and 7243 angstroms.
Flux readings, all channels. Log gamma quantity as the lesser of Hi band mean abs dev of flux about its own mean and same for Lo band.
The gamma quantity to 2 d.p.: 0.27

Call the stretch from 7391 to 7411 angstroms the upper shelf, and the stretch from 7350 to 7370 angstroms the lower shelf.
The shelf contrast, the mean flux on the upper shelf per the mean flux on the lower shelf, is 0.98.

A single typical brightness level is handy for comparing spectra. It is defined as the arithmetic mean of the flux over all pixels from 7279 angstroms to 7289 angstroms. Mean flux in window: 9.85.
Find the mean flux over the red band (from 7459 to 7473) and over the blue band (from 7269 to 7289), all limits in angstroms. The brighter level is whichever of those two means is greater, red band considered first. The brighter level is 10.0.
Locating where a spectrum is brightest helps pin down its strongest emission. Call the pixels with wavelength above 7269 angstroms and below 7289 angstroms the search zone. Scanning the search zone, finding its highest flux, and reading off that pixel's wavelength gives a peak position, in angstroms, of 7271.02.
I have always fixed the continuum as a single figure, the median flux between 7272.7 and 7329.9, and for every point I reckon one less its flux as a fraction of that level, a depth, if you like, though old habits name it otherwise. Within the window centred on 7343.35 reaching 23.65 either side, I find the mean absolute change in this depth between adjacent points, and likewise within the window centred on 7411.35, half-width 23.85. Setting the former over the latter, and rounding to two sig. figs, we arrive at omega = 0.75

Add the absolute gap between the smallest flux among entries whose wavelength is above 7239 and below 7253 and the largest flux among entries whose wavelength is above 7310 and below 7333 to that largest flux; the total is 11.8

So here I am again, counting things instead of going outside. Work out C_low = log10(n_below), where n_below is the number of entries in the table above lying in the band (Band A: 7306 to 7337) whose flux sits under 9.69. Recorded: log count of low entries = 0.78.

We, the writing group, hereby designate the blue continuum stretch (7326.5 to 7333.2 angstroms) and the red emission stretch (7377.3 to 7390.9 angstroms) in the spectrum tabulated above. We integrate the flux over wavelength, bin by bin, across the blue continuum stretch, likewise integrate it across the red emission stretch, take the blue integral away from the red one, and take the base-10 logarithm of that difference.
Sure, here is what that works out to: 1.82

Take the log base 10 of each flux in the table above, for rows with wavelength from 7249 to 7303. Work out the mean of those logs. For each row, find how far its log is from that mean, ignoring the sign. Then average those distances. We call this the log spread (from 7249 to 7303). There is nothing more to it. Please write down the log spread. 0.0122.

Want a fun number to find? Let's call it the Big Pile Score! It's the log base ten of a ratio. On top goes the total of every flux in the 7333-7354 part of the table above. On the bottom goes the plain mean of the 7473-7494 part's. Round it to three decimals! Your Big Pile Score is 0.802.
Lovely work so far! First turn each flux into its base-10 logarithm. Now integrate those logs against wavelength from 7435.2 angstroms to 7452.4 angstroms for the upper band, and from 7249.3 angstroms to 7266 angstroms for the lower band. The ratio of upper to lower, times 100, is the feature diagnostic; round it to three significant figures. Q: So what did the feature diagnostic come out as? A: 106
